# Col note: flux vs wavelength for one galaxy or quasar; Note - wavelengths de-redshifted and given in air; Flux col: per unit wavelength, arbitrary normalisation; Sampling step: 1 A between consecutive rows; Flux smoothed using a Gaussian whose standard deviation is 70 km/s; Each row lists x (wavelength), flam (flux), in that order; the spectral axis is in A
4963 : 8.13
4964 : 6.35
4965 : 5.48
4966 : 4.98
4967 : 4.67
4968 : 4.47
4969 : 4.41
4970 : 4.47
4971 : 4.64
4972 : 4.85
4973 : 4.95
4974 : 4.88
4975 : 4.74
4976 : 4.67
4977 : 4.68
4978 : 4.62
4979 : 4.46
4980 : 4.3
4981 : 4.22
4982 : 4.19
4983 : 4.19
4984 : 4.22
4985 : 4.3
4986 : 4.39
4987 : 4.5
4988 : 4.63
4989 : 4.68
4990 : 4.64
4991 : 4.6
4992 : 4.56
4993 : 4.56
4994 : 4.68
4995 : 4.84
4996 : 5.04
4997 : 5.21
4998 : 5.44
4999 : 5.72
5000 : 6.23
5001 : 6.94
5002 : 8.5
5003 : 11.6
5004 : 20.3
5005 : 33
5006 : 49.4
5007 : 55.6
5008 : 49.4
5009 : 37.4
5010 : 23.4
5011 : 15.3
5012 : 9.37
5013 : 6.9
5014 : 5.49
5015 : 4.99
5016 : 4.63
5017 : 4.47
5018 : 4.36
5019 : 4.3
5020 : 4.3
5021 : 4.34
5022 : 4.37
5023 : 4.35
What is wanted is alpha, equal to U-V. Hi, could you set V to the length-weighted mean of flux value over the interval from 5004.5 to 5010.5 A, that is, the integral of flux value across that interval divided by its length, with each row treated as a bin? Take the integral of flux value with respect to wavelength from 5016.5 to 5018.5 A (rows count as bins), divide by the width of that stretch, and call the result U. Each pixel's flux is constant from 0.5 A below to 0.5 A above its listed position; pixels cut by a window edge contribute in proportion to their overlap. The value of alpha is -37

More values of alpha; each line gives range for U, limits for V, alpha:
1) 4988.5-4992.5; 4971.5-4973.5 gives 0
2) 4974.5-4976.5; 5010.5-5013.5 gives -6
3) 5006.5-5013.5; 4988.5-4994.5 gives 24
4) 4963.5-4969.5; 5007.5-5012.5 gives -22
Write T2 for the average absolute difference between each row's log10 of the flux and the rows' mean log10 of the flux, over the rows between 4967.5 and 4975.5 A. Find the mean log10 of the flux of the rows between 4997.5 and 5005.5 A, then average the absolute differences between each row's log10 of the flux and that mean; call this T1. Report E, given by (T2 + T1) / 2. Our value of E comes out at 0.122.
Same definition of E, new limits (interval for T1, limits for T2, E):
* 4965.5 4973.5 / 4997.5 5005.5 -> 0.122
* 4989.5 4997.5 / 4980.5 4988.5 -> 0.015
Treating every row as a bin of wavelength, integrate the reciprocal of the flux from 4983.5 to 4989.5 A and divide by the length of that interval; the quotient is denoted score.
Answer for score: 0.225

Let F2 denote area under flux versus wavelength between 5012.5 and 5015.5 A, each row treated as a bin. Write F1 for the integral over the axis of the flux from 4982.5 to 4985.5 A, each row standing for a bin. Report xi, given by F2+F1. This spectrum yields 30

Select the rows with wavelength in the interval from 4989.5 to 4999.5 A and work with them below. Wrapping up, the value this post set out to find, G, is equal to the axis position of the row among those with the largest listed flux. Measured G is 4999 A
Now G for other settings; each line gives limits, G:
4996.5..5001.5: 5001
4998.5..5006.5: 5006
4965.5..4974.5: 4966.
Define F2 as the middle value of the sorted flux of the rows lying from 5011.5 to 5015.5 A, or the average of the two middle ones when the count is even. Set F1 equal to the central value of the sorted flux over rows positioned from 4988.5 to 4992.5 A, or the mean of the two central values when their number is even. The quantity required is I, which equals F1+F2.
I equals 11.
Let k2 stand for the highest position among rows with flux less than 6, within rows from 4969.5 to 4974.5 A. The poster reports 4974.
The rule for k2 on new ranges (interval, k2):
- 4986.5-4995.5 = 4995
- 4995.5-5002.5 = 4999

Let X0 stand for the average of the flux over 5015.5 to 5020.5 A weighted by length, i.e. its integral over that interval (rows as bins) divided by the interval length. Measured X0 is 4.4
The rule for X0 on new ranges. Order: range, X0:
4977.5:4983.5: 4.3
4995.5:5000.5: 5.5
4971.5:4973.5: 4.9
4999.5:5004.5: 10.7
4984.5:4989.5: 4.5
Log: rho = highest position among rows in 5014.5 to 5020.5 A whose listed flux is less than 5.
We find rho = 5020 A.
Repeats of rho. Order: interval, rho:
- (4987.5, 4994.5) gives 4994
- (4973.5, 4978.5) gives 4978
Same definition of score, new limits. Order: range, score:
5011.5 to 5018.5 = 0.186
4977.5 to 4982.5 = 0.230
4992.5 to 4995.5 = 0.213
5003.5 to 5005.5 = 0.040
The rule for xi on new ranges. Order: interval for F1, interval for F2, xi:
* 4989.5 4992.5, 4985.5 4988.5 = 27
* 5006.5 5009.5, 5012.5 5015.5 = 160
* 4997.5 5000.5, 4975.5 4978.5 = 31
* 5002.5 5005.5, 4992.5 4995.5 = 79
